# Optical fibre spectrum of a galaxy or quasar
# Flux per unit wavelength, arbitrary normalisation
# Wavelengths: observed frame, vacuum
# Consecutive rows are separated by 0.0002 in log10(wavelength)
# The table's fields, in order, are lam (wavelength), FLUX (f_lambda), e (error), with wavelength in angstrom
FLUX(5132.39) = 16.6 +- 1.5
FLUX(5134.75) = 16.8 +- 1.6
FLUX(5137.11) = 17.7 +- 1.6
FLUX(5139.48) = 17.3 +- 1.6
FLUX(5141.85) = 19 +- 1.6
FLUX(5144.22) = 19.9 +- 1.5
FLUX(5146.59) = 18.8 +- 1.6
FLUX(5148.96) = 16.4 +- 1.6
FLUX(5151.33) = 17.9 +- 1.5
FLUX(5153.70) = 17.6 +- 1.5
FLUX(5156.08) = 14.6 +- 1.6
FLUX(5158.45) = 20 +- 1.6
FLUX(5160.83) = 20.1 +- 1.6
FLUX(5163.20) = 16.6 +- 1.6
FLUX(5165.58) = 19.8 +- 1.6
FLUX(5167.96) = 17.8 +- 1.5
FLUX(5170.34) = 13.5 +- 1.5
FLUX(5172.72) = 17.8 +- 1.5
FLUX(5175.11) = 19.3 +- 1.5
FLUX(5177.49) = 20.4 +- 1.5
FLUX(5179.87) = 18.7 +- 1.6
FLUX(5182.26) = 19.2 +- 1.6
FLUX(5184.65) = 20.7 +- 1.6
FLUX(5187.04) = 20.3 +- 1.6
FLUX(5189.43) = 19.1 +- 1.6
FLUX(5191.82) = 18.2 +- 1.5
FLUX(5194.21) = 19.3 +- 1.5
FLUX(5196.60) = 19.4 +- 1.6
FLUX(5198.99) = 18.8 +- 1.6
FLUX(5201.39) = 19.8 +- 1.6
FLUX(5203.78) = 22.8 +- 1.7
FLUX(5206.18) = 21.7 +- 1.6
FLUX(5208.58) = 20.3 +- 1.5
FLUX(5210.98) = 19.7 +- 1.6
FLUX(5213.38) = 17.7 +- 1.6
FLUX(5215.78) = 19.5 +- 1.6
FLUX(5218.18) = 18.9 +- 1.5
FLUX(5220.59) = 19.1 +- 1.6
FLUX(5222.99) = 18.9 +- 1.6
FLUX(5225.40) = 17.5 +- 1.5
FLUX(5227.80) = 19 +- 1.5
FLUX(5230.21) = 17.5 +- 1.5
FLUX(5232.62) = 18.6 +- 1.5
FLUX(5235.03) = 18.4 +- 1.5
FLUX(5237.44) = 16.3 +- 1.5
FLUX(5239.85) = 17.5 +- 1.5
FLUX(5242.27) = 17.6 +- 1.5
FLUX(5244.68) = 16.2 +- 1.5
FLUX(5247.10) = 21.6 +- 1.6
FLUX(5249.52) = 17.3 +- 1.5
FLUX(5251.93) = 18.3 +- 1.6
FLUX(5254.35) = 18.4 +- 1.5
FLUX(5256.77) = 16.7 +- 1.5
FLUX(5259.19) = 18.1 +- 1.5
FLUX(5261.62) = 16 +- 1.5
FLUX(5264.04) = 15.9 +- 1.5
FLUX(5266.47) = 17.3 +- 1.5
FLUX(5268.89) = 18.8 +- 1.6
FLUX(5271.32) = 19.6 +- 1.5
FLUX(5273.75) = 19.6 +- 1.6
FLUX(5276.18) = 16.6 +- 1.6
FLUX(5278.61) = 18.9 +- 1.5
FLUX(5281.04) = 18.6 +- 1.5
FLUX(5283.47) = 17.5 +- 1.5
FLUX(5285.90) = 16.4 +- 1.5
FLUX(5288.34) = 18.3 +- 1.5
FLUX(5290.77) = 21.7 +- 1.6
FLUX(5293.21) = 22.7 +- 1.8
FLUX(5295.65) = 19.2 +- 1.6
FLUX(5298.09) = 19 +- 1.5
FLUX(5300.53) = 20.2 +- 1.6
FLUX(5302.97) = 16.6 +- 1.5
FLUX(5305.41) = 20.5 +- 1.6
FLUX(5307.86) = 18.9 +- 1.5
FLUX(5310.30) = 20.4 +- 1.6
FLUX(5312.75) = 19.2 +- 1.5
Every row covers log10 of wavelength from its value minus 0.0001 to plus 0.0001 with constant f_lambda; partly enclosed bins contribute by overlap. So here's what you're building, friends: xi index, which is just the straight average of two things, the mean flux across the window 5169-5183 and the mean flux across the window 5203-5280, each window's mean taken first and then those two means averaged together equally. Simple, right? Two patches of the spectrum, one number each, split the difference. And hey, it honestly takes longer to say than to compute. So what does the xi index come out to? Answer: 18.3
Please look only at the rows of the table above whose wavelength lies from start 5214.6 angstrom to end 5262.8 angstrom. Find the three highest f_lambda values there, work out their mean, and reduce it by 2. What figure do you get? 18.1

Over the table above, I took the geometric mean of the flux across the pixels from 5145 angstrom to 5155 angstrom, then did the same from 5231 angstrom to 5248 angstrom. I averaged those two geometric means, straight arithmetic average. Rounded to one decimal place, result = 17.8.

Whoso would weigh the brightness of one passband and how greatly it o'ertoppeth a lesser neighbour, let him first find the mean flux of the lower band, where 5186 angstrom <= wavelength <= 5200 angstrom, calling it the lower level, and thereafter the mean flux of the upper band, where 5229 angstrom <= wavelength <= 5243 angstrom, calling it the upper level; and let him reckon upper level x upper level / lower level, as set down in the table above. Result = 16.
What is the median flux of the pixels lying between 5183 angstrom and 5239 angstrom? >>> 19.1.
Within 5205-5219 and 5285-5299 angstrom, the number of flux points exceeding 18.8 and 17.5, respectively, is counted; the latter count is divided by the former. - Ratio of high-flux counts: 1.0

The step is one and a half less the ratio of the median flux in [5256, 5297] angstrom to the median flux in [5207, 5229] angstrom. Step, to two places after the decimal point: 0.54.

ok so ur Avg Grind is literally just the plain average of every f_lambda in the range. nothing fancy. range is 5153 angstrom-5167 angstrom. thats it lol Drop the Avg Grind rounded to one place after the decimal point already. 18.1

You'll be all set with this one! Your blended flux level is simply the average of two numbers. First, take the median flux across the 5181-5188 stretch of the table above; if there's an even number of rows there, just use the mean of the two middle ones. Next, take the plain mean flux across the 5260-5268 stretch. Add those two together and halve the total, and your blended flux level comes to 18.4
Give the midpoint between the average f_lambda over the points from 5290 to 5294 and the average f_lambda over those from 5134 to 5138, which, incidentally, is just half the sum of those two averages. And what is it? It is 19.7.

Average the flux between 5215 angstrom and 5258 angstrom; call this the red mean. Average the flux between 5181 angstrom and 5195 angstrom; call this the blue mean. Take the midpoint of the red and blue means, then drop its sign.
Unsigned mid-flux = 18.8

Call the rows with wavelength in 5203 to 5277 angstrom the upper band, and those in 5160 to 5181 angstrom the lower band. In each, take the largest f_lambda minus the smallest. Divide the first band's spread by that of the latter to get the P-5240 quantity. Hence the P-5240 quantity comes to 1.00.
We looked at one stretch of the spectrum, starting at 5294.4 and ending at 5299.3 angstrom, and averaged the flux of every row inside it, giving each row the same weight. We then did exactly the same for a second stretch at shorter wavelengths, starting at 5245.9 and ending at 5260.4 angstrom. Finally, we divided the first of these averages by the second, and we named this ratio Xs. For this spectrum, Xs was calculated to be 1.04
